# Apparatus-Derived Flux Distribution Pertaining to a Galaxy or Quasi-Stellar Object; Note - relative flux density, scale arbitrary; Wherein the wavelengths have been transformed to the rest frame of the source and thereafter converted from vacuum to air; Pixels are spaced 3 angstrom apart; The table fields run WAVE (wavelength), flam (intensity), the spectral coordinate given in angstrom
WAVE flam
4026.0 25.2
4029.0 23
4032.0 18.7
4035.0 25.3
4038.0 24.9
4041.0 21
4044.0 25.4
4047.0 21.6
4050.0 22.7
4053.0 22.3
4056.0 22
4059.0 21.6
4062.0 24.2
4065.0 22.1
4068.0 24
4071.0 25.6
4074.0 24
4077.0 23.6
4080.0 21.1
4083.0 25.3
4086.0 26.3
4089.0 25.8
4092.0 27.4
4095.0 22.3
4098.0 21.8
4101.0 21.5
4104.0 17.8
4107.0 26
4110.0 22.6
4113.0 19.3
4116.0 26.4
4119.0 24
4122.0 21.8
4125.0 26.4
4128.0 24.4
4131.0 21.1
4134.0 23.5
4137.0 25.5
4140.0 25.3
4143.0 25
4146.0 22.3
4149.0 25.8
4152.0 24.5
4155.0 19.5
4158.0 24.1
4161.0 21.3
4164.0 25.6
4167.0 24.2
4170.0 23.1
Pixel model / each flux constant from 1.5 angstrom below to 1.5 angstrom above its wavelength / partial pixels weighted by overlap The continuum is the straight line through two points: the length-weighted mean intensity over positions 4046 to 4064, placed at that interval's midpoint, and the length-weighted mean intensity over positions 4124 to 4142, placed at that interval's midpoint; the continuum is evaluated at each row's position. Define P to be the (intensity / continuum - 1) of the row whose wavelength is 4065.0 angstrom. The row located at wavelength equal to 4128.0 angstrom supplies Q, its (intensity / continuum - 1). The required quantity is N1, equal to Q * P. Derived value 0.000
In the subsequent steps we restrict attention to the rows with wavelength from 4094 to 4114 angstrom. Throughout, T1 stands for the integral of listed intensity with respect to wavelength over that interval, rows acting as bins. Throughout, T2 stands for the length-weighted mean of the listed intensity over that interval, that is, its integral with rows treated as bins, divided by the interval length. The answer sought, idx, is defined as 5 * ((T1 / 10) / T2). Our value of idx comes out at 10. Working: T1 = 433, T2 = 21.7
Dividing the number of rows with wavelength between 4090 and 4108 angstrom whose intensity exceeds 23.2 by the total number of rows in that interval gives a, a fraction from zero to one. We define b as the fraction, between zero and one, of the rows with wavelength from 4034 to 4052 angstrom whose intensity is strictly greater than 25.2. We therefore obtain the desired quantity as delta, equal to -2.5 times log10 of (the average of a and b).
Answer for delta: 1.19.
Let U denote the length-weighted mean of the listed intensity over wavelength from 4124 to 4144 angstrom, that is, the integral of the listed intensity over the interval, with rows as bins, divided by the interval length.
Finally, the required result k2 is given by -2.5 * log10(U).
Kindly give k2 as -3.47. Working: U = 24.4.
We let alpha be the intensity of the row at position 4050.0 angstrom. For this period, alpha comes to 22.7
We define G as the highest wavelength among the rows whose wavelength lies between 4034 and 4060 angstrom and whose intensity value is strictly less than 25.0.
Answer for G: 4059.0 angstrom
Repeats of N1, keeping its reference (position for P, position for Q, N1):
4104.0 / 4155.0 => 0.053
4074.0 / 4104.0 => -0.012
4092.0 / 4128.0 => 0.001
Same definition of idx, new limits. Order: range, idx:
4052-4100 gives 24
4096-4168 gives 36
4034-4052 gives 9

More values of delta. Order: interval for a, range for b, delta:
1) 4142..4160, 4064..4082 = 0.95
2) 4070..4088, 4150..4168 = 0.75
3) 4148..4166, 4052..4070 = 1.19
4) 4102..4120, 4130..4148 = 0.95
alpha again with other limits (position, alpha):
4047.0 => 21.6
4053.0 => 22.3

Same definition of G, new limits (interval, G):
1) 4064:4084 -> 4080.0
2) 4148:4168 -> 4167.0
